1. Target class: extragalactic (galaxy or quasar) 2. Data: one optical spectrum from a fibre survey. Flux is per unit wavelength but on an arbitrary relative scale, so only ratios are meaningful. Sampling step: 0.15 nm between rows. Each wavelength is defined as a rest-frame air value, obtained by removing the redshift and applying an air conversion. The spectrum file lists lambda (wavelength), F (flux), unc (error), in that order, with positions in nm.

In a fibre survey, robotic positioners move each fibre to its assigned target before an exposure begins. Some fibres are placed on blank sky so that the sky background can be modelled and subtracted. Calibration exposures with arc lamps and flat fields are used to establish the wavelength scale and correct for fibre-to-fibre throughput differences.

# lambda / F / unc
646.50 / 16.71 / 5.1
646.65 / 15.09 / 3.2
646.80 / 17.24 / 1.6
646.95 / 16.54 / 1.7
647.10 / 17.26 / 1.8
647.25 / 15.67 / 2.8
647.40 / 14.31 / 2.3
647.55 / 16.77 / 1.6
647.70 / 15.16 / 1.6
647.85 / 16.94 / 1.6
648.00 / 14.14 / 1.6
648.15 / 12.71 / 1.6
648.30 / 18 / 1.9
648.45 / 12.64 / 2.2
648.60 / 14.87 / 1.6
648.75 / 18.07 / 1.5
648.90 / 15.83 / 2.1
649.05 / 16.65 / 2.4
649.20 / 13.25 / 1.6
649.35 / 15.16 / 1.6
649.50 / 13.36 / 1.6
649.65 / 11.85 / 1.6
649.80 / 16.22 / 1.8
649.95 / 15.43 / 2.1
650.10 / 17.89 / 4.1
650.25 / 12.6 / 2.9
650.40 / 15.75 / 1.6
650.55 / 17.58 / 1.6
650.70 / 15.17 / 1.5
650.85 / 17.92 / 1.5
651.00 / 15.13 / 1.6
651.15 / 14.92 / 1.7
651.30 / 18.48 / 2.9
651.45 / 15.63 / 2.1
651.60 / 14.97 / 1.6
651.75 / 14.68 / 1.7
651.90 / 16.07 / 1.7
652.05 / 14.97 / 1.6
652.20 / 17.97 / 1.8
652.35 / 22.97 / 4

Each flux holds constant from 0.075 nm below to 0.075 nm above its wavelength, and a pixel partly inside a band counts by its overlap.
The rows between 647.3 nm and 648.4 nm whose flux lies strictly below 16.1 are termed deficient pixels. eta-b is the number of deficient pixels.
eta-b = 4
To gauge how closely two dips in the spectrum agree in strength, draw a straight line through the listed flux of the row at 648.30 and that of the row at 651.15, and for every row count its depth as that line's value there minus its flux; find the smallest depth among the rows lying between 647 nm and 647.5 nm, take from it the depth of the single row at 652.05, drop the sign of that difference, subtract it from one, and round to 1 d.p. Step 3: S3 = -2.1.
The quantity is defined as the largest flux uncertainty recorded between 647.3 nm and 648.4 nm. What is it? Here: 2.3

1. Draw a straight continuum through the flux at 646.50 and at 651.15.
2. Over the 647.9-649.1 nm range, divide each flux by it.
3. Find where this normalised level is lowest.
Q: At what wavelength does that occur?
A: 648.15 nm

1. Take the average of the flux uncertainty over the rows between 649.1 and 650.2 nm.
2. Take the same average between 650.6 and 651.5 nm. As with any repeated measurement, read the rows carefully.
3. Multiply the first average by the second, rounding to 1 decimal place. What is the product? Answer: 3.9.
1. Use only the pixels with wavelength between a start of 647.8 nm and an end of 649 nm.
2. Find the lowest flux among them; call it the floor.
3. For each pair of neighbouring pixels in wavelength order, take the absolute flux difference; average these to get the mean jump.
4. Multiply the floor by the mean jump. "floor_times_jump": 41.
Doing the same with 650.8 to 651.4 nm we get 33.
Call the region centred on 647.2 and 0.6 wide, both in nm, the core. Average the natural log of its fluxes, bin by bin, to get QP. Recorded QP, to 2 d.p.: 2.77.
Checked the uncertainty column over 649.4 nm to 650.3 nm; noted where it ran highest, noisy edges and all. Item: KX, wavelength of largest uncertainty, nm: 650.10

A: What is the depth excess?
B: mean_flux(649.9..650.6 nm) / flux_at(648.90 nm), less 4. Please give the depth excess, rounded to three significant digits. -3.00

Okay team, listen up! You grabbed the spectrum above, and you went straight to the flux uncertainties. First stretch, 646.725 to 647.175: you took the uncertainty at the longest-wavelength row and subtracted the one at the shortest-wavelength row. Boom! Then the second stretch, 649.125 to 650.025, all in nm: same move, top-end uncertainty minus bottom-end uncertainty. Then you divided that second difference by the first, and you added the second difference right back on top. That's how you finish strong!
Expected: 3.0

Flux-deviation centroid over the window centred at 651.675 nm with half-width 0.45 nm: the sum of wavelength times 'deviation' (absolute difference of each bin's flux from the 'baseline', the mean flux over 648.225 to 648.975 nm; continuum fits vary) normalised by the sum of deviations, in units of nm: 651.57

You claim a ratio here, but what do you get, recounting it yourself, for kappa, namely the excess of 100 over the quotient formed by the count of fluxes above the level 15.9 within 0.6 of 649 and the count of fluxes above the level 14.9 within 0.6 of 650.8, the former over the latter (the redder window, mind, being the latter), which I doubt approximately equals 99.7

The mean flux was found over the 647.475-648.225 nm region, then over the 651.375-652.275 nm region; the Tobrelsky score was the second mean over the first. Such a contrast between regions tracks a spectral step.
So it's 1.04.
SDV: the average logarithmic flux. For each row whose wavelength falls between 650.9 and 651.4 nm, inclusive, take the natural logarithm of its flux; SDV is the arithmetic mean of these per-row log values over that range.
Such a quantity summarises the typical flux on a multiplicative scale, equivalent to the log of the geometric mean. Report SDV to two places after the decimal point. 2.78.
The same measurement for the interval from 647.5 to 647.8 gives 2.77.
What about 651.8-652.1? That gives 2.74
